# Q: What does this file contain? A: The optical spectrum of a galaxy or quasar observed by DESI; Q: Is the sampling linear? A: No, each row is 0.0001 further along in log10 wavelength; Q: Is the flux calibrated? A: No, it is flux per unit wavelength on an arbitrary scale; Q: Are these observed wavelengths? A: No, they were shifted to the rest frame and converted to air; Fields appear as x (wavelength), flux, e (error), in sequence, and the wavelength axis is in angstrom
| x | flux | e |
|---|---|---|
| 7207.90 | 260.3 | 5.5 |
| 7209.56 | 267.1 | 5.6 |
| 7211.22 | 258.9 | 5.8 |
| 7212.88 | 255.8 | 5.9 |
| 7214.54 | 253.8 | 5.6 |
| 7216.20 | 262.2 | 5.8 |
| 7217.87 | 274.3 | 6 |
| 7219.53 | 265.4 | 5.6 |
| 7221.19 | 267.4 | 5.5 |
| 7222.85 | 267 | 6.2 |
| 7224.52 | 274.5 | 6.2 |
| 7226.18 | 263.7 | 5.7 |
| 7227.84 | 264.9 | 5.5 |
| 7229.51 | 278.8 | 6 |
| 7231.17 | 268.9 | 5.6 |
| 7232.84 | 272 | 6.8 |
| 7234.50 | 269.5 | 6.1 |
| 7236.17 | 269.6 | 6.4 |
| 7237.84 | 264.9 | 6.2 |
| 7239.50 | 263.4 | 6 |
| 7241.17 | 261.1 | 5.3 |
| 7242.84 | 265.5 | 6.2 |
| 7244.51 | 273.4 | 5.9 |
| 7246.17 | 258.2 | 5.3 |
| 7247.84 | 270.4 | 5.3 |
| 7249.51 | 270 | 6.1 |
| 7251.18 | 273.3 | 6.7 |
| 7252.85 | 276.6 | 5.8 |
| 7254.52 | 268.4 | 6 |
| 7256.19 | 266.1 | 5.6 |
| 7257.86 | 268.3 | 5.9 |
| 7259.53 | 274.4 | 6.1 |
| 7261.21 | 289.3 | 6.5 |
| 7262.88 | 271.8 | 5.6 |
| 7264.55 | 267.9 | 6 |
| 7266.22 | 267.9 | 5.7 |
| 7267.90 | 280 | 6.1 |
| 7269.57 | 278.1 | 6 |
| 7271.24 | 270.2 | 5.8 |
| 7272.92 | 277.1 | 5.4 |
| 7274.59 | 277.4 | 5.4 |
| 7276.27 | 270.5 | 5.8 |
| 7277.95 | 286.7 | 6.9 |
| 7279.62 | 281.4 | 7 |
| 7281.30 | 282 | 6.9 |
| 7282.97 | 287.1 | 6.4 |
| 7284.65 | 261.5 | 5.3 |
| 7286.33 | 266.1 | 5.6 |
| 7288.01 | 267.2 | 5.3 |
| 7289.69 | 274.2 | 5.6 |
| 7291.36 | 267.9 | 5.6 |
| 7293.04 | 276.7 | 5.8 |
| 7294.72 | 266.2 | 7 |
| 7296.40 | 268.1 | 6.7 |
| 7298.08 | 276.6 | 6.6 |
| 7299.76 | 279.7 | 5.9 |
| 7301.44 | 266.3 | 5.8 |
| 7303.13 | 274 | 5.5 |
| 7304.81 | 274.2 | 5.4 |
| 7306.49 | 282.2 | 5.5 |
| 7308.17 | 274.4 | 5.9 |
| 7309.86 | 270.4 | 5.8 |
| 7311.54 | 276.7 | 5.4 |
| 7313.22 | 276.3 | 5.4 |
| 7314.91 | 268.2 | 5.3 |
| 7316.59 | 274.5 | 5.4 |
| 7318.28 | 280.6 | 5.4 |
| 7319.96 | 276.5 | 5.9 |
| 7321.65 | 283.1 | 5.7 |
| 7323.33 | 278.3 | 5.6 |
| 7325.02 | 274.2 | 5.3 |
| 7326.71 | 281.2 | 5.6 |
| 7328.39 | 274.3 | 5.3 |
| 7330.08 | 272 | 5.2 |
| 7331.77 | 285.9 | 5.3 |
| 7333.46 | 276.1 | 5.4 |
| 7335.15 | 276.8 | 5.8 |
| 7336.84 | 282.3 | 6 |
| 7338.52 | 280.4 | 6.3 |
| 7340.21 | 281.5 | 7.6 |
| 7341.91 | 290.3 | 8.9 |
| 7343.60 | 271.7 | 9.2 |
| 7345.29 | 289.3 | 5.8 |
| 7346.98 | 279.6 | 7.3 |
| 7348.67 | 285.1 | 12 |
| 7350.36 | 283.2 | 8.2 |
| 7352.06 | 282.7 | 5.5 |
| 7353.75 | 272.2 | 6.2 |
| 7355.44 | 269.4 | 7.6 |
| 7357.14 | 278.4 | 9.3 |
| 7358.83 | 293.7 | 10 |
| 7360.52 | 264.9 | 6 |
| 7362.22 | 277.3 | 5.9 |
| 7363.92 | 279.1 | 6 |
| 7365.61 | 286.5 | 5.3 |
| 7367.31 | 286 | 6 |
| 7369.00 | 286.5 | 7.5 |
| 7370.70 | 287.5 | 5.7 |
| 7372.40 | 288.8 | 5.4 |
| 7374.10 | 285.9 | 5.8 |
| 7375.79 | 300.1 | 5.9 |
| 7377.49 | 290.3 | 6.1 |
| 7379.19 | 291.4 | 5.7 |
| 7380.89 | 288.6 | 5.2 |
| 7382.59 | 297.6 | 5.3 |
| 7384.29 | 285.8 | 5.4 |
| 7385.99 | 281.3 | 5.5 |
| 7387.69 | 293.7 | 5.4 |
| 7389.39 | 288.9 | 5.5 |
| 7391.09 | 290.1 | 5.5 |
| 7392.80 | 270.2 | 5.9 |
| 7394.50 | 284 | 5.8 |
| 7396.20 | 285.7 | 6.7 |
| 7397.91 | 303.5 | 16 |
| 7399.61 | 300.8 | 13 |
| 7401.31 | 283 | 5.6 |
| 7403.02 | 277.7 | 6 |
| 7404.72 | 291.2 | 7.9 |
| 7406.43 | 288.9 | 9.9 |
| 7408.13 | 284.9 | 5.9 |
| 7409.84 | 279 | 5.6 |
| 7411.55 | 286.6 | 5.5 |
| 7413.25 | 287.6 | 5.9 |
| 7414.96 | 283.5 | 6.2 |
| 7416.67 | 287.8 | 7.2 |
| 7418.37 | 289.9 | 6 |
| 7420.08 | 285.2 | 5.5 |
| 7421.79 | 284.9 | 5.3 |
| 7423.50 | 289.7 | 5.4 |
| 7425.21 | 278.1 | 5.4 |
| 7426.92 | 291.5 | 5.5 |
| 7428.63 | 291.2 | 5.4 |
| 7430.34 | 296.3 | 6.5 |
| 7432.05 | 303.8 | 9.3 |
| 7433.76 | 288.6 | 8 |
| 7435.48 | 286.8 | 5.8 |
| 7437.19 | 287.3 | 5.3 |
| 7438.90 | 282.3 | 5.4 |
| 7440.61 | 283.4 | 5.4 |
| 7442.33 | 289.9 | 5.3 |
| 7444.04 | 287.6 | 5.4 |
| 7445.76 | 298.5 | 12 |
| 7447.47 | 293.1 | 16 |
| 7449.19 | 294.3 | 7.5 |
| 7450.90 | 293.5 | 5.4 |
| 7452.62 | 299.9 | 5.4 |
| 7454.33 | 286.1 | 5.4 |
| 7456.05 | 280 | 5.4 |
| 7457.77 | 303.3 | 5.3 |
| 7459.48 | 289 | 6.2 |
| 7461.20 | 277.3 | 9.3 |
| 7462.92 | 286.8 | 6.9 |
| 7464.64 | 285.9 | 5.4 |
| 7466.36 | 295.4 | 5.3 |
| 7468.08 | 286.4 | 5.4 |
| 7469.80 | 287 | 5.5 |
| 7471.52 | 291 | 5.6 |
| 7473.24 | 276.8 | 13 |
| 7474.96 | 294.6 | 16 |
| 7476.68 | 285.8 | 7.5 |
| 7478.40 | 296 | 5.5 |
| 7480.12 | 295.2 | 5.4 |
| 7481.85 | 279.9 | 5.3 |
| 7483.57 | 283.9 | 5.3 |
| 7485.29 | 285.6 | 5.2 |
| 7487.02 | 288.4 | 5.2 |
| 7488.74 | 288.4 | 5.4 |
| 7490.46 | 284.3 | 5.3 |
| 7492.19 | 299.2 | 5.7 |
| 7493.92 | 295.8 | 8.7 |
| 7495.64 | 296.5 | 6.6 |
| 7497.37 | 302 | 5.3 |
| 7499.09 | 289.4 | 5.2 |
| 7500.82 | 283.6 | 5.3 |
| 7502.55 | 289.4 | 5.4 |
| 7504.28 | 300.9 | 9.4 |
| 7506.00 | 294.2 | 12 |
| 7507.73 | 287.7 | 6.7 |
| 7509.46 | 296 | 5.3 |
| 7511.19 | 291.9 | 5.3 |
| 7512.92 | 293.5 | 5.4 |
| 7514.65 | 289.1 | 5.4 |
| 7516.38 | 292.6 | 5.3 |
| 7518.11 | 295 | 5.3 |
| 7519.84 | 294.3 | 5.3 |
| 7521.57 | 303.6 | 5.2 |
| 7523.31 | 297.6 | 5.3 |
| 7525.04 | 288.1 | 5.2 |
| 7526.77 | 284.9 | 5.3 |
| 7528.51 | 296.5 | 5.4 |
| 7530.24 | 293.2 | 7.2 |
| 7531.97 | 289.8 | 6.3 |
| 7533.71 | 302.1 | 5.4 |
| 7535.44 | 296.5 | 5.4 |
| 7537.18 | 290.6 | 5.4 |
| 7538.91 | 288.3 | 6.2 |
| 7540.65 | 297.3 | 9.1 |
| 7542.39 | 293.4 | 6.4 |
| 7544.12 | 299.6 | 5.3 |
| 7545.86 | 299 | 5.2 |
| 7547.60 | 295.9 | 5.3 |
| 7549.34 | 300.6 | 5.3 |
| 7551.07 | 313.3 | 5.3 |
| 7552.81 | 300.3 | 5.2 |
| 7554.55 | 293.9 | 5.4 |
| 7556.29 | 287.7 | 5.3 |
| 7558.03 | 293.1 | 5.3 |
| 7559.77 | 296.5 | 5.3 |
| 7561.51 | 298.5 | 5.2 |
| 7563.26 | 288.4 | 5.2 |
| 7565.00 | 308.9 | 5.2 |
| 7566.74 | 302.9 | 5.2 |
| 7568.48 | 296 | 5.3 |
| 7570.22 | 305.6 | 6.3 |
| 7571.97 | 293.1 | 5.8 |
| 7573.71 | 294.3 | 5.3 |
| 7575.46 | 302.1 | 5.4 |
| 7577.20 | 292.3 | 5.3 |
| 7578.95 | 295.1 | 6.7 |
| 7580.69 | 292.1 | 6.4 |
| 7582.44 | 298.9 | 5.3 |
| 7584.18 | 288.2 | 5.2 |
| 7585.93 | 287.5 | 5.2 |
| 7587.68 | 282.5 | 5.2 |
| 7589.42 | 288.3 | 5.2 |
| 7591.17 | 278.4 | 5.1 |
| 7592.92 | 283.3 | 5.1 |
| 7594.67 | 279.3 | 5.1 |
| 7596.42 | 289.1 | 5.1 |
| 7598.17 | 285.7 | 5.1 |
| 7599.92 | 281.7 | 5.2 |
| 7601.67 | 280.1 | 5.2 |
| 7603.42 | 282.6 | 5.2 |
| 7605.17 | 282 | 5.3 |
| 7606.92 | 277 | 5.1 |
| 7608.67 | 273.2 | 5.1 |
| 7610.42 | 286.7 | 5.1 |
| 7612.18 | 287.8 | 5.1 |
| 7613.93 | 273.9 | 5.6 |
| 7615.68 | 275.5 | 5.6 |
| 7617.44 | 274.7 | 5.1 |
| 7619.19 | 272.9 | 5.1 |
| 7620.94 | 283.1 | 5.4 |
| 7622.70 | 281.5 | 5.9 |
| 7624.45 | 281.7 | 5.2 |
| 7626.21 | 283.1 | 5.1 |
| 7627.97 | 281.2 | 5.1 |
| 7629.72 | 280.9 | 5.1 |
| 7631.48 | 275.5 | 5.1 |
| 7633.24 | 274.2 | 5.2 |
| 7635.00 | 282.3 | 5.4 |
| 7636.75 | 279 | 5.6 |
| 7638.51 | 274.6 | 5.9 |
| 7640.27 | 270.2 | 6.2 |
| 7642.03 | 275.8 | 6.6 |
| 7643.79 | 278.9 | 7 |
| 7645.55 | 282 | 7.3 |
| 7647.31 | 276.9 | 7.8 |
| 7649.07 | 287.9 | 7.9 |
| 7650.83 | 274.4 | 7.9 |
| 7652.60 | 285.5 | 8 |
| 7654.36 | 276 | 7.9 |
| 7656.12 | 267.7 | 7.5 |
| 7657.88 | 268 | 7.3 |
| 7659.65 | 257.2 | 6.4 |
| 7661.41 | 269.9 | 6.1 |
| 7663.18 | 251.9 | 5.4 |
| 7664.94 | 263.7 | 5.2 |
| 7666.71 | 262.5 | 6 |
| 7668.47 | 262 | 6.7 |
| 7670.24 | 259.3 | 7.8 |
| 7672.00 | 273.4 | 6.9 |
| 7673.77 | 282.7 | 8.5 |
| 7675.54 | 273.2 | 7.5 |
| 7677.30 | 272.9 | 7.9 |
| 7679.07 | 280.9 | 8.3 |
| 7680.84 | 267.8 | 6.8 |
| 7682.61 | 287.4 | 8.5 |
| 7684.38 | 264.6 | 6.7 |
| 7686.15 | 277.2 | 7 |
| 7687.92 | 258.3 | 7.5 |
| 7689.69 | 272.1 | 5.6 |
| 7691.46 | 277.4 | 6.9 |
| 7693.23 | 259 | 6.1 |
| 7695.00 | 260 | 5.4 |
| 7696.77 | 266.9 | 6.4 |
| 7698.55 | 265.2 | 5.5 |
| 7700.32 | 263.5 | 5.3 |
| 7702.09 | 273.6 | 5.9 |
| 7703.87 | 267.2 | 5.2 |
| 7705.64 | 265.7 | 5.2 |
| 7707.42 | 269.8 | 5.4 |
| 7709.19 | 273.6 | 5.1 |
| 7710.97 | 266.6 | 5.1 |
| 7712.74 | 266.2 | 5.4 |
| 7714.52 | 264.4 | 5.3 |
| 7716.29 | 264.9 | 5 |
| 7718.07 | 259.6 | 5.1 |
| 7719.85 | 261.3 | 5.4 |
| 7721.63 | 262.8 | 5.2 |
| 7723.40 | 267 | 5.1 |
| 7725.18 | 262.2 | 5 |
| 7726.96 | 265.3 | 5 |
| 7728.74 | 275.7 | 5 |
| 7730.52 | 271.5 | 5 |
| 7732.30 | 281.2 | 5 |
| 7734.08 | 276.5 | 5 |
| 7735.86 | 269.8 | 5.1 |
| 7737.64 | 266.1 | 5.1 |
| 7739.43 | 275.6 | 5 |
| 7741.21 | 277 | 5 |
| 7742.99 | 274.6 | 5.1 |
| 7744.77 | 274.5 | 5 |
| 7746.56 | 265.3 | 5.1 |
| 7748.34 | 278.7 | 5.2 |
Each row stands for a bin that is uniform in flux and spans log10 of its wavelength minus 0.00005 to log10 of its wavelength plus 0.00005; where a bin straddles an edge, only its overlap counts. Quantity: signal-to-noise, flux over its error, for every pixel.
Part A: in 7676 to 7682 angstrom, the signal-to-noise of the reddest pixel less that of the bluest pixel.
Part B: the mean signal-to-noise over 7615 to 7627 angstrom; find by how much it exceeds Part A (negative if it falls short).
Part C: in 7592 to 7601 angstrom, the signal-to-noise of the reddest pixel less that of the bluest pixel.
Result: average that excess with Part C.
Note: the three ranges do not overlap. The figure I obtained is 23.1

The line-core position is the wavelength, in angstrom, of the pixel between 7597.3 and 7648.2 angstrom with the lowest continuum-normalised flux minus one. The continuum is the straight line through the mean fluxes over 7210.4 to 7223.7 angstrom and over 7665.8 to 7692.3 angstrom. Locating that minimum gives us 7640.27 angstrom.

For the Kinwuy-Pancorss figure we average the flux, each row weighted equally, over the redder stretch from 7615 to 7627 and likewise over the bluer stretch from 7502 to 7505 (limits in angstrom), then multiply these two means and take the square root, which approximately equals 287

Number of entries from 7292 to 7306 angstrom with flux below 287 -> 8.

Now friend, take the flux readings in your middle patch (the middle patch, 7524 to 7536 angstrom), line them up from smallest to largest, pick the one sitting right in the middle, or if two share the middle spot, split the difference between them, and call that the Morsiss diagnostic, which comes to 293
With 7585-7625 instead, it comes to 282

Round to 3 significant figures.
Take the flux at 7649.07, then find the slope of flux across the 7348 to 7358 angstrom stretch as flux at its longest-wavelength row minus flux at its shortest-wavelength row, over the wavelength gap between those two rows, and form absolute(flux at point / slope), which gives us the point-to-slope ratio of 364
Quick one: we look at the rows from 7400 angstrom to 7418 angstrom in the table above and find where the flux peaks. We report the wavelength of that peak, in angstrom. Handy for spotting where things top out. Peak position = 7404.72 angstrom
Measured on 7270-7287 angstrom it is 7282.97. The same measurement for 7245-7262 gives 7261.21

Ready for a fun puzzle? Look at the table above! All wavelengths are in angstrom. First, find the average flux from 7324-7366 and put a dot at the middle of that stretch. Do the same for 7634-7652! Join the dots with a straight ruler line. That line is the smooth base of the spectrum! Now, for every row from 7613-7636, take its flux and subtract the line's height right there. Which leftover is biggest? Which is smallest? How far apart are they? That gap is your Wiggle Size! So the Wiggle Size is 10.2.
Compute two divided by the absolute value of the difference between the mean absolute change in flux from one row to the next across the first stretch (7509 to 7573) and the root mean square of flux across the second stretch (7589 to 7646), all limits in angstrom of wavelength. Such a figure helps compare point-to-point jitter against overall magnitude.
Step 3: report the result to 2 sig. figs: 0.0073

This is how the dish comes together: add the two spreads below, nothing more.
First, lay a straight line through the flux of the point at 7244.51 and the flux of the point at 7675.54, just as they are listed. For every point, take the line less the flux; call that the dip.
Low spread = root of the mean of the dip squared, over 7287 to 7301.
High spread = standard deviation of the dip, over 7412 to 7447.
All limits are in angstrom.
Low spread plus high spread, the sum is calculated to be 11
